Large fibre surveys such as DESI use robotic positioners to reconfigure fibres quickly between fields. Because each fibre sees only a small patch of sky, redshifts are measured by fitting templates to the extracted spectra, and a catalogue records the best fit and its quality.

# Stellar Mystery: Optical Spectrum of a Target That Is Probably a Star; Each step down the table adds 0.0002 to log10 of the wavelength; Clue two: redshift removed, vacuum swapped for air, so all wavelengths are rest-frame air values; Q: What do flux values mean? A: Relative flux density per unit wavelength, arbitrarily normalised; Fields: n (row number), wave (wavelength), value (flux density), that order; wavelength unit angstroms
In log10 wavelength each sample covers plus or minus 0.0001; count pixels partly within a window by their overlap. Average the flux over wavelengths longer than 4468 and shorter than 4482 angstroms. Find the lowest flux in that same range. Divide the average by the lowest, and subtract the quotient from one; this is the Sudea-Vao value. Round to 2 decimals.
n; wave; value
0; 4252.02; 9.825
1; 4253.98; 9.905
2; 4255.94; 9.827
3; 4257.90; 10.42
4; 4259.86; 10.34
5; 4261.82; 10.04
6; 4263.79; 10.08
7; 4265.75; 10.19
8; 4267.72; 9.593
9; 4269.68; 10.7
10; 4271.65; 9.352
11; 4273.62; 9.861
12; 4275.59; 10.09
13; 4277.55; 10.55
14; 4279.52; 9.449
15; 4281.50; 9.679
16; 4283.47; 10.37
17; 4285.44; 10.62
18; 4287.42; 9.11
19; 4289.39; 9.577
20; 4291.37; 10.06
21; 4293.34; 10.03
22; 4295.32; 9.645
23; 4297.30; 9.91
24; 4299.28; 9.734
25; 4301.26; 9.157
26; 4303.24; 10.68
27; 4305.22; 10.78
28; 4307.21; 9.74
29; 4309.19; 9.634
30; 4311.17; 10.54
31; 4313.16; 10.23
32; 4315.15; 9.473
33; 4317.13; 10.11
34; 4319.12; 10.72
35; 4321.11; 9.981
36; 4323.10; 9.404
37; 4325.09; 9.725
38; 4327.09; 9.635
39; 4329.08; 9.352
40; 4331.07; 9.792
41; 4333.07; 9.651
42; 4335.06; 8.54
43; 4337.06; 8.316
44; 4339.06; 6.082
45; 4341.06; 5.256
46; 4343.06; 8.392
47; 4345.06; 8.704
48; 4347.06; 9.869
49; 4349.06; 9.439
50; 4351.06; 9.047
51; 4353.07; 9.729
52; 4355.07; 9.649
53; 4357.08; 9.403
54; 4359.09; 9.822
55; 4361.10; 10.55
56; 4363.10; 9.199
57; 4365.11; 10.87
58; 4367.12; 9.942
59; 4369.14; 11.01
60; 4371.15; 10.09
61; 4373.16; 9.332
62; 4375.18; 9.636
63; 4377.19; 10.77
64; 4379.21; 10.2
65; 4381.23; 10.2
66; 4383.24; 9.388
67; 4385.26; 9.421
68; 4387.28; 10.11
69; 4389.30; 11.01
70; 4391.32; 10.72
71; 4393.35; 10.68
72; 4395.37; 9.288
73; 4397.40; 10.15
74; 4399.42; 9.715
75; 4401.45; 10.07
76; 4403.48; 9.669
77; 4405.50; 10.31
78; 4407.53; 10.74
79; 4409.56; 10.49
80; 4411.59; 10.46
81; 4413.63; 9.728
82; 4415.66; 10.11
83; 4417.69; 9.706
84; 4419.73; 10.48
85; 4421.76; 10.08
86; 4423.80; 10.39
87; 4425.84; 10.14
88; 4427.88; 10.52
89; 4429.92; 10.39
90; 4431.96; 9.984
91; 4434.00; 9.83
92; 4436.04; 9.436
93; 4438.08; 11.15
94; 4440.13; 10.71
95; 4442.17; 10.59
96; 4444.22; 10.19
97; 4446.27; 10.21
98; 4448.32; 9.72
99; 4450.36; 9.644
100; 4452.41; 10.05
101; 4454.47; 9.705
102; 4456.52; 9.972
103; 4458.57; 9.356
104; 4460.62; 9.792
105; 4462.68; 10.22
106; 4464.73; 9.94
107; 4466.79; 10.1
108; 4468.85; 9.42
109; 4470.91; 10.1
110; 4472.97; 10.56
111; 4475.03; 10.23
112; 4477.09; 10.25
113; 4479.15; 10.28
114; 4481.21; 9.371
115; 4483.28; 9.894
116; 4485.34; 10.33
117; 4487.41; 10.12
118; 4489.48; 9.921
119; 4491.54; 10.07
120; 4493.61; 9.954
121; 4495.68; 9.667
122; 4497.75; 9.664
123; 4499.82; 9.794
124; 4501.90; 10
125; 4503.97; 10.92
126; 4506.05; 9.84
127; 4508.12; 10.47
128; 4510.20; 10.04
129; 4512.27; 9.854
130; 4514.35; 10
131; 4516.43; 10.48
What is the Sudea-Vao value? -0.07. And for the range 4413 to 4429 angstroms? -0.05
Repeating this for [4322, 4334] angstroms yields -0.03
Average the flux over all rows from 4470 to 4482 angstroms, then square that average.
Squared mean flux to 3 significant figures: 103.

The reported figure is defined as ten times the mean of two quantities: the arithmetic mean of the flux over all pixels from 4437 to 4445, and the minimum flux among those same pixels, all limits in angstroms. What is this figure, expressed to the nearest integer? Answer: 104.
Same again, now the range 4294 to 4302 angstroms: 94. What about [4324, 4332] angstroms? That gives 95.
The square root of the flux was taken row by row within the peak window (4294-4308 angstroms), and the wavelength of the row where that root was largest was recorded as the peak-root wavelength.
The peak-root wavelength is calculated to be 4305.22 angstroms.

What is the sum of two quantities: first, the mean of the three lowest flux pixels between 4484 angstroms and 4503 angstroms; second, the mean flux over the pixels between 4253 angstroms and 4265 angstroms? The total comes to 19.8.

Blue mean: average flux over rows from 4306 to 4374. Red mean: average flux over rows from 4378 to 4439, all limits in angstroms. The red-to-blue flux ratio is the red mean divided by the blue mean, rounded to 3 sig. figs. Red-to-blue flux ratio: 1.07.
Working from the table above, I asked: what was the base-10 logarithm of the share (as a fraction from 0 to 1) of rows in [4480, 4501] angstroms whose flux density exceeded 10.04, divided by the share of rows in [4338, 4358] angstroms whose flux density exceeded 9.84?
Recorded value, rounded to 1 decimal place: 0.5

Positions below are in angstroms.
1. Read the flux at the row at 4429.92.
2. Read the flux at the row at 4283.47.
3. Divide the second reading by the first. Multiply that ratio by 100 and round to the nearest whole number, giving 100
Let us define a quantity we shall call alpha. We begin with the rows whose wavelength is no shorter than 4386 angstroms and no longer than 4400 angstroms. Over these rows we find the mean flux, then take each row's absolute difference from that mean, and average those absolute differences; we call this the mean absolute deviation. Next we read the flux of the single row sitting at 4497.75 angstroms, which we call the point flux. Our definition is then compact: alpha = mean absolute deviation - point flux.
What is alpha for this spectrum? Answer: -9.2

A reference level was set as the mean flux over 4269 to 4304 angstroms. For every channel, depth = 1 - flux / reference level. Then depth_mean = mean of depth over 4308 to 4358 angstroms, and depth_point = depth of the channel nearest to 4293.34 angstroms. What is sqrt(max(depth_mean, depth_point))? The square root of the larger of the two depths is 0.26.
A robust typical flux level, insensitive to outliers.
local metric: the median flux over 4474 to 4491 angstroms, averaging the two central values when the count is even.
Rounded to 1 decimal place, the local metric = 10.2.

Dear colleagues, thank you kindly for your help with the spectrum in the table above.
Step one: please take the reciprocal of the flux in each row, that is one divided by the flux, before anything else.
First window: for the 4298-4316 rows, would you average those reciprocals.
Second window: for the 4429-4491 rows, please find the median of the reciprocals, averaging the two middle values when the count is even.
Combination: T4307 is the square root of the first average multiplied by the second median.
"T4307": 0.100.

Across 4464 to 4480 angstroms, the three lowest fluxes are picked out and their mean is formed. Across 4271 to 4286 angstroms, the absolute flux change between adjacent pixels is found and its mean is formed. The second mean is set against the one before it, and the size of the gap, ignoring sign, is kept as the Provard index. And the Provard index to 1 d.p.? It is 9.3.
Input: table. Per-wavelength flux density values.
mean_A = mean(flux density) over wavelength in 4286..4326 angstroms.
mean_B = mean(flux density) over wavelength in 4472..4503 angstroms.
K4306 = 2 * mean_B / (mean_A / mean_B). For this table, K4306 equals 20.2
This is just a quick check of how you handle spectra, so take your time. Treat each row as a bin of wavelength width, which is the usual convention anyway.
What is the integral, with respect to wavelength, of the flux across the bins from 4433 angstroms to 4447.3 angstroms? 147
